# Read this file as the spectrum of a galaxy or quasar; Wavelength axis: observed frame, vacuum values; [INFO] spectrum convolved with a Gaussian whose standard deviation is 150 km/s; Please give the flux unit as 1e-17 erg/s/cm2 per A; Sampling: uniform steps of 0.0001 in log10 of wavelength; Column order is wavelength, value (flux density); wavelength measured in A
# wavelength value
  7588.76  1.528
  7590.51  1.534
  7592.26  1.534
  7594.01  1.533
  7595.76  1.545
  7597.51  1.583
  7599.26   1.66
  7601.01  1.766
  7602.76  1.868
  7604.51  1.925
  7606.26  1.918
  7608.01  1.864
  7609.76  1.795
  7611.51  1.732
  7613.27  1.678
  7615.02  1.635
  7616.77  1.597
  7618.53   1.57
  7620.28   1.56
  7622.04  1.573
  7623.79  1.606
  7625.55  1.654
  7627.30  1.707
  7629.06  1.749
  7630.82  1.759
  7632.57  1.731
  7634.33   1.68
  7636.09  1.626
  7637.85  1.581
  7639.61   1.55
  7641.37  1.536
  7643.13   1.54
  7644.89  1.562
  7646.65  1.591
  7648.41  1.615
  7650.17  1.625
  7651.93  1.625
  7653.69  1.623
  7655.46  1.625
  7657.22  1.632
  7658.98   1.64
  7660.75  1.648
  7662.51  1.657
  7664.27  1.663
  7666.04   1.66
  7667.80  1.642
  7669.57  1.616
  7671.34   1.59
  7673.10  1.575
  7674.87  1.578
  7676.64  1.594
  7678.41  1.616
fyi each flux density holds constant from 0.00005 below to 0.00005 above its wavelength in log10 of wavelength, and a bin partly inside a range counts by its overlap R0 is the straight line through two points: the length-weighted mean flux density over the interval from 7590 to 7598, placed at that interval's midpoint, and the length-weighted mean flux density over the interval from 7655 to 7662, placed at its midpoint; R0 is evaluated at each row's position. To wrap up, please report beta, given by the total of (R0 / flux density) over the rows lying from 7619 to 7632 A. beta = 6.73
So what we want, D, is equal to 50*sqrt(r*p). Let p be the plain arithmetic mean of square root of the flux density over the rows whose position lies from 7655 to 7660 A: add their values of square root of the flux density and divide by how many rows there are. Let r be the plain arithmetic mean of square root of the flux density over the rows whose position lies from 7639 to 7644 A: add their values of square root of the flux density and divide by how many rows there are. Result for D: 63.0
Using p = 1.28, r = 1.24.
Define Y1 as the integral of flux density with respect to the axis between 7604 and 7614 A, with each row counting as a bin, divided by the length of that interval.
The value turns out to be 1.82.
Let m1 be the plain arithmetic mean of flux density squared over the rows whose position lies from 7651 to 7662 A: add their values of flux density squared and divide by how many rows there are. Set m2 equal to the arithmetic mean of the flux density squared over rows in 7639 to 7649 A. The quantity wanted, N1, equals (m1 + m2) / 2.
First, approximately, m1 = 2.7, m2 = 2.45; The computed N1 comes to 2.56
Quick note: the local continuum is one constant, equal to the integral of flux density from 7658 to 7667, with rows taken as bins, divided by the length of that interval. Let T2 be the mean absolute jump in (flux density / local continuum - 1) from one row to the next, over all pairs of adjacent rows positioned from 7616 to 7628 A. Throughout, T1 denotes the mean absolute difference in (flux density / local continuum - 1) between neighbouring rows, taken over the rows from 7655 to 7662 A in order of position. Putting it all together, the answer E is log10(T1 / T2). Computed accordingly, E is -0.60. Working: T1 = 0.005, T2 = 0.019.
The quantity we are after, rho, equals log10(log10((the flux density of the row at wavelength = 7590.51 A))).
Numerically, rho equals -0.73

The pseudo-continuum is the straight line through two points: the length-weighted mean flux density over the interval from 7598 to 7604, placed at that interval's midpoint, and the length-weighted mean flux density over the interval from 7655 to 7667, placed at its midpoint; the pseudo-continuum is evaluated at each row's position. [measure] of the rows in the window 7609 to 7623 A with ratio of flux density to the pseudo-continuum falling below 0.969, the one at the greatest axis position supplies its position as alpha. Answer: 7622.04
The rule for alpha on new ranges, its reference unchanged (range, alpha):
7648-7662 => 7648.41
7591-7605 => 7599.26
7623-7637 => 7636.09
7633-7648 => 7646.65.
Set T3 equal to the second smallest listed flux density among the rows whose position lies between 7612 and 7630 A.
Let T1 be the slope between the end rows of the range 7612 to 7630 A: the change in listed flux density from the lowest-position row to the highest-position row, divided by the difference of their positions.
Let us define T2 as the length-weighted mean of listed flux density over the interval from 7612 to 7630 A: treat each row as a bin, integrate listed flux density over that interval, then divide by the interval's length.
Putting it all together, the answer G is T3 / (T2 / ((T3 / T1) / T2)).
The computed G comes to 205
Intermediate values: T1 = 0.004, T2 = 1.635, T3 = 1.57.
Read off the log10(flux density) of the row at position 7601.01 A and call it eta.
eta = 0.247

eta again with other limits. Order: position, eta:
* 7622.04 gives 0.197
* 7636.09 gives 0.211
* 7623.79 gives 0.206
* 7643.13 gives 0.188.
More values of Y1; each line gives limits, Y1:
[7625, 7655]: 1.63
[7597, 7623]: 1.72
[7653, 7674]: 1.63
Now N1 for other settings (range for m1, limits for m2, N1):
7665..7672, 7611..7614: 2.78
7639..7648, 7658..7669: 2.57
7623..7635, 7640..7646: 2.64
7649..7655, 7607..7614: 2.88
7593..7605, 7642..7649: 2.69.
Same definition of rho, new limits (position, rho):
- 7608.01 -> -0.57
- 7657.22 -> -0.67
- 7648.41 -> -0.68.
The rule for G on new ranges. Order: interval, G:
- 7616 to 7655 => 1282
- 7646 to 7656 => 258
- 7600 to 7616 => -93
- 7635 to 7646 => -133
